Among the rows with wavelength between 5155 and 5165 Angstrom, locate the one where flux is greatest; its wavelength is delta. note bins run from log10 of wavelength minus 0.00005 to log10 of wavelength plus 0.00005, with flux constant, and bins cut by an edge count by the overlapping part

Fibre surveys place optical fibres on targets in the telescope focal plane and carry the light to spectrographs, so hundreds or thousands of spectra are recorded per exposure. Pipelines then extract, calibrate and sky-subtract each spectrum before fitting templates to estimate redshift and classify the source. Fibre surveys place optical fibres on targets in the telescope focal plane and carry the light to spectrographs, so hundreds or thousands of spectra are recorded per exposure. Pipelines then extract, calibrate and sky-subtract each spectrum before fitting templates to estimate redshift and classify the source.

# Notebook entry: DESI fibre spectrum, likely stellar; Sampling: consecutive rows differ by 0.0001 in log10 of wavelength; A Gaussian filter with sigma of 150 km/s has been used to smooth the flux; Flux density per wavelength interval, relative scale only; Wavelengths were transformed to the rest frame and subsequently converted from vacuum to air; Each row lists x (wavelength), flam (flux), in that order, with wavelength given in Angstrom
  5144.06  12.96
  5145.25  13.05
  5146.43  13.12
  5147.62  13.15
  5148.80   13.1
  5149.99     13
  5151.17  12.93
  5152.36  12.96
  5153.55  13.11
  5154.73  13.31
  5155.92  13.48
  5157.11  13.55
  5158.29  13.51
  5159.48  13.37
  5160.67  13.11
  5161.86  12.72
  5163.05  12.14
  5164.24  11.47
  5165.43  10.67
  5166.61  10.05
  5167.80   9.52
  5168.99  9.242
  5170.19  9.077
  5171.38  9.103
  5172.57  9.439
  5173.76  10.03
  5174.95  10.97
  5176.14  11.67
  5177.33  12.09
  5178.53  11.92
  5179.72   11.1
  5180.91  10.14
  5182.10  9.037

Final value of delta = 5157.11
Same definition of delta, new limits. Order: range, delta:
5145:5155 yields 5154.73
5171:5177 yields 5176.14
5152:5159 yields 5157.11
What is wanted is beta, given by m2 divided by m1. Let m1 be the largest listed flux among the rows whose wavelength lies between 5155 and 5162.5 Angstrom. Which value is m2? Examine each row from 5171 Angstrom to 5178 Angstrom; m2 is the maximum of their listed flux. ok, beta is 0.89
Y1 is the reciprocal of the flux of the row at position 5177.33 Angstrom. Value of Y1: 0.0827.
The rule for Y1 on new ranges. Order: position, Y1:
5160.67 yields 0.0763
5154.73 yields 0.0751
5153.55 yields 0.0763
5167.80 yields 0.1050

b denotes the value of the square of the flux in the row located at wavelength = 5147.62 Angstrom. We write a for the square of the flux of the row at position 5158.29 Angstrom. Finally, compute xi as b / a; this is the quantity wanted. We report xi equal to 0.95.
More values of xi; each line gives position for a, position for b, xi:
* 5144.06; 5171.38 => 0.49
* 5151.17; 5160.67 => 1.03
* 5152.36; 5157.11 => 1.09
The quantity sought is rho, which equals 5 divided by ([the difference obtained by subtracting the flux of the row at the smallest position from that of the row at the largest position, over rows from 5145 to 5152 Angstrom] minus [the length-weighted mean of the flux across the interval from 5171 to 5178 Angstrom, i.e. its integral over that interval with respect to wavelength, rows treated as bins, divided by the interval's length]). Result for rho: -0.47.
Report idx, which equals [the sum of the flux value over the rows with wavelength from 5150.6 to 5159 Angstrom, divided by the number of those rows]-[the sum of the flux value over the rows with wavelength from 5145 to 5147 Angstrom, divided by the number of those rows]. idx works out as 0.2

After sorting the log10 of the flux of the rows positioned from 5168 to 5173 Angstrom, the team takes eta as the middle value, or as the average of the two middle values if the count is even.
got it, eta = 0.96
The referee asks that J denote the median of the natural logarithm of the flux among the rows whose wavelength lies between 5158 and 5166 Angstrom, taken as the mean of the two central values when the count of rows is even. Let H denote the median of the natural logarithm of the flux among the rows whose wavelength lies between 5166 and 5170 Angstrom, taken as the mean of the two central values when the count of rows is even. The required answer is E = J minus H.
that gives 0.3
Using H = 2.25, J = 2.54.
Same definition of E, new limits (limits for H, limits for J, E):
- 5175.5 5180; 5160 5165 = 0.1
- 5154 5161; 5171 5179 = -0.2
